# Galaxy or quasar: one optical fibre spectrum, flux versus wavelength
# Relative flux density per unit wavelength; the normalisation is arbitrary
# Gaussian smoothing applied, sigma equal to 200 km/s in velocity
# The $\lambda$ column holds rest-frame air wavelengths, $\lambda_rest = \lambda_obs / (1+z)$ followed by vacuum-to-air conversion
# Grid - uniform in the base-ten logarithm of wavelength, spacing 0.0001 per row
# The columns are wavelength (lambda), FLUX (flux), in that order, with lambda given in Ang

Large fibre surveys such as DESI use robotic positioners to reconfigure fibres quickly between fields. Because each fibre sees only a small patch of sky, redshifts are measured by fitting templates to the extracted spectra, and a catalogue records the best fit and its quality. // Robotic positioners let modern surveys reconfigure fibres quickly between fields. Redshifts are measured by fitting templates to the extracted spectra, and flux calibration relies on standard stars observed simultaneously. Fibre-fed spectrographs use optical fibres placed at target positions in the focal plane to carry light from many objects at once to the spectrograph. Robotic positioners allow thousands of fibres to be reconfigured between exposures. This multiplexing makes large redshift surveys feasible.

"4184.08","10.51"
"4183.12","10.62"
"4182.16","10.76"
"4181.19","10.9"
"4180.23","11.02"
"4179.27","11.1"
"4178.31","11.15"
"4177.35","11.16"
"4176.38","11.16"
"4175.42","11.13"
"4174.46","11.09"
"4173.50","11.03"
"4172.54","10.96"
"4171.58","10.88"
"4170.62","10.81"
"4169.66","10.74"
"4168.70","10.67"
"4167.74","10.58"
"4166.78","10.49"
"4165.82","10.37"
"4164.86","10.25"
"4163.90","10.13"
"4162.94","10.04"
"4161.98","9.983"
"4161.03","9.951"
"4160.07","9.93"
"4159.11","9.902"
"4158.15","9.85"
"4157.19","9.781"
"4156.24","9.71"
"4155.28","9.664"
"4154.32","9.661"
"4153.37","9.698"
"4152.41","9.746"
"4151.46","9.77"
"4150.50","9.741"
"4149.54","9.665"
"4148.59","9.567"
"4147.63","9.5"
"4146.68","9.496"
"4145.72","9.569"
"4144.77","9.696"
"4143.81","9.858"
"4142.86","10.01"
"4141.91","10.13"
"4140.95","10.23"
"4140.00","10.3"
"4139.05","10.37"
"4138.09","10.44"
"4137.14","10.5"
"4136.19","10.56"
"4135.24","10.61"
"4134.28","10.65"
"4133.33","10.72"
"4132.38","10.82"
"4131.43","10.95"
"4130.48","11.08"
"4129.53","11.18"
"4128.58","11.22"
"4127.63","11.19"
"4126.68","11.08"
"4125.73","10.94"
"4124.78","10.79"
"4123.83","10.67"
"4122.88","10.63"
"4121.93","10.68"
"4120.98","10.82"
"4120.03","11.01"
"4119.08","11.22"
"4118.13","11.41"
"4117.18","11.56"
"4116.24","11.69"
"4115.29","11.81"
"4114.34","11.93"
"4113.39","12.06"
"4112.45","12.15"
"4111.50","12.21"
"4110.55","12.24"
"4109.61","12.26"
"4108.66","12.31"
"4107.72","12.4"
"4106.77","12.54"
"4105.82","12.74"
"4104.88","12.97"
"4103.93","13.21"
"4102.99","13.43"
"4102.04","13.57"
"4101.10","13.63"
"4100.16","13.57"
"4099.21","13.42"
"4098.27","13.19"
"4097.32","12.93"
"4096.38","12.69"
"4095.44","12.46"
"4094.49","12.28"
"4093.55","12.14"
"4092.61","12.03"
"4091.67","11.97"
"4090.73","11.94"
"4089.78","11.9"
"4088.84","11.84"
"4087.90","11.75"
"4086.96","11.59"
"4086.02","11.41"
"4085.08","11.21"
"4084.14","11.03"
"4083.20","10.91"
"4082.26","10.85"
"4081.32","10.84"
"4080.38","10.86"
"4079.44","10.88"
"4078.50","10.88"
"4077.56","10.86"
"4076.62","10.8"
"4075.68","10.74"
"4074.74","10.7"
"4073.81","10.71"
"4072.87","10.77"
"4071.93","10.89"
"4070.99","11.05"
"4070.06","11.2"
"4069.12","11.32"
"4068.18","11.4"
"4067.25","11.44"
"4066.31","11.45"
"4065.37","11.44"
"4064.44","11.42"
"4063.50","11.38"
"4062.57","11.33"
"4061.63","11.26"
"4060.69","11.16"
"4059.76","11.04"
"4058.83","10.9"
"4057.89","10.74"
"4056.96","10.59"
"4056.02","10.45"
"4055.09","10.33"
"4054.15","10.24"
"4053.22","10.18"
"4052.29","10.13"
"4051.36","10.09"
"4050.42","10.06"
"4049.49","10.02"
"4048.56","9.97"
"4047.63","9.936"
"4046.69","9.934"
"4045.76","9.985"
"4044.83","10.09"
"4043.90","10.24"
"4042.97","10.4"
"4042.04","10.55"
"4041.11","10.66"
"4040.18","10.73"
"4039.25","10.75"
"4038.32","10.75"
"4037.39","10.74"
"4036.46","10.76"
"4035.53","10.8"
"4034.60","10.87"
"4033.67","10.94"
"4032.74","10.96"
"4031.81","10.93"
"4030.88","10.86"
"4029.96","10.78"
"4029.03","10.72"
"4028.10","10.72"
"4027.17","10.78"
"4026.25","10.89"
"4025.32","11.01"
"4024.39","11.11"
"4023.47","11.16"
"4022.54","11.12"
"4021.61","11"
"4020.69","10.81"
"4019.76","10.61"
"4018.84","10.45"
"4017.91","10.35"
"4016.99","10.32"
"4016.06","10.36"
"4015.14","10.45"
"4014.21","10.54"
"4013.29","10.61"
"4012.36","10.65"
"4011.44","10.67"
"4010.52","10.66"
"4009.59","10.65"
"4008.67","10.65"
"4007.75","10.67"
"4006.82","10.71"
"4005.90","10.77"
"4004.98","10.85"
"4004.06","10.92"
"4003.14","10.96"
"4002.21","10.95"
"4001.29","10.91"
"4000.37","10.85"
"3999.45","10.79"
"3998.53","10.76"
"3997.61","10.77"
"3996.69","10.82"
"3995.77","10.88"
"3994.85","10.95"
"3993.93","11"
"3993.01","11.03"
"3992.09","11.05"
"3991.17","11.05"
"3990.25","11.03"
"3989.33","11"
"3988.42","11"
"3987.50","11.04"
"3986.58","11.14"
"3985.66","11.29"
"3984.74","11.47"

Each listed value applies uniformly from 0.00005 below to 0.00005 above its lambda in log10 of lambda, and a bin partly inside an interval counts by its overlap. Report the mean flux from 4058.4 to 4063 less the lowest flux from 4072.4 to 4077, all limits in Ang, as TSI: 0.44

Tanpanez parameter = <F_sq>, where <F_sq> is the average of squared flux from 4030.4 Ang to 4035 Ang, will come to 119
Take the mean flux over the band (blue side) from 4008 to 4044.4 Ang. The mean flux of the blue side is 10.7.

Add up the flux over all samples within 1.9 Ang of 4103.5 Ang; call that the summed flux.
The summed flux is 53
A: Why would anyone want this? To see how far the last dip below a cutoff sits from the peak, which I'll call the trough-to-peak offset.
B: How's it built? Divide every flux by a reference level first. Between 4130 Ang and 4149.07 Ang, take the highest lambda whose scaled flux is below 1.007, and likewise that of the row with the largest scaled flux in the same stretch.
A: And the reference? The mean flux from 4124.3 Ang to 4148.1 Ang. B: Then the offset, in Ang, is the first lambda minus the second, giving 18.1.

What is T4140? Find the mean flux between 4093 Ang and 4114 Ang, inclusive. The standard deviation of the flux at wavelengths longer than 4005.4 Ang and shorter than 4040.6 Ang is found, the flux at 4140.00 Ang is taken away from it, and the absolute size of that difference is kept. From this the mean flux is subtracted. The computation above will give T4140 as -2.6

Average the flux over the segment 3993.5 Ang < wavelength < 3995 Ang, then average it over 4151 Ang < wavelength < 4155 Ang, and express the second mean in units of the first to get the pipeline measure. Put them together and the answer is 0.89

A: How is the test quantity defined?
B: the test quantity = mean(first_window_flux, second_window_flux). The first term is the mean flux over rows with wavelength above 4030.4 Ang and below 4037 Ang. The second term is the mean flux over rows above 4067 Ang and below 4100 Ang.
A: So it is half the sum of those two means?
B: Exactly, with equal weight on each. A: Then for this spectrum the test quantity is 11.2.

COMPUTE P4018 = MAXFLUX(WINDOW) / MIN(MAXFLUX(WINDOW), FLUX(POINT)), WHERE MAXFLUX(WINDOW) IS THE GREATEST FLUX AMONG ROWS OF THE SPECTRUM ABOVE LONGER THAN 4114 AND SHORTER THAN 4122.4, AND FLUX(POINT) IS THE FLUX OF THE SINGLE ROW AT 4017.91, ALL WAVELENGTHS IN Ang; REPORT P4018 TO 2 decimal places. 1.15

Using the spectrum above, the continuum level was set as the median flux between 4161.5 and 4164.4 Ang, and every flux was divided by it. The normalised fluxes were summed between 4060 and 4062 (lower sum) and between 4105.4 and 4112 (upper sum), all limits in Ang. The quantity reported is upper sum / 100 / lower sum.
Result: 0.039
